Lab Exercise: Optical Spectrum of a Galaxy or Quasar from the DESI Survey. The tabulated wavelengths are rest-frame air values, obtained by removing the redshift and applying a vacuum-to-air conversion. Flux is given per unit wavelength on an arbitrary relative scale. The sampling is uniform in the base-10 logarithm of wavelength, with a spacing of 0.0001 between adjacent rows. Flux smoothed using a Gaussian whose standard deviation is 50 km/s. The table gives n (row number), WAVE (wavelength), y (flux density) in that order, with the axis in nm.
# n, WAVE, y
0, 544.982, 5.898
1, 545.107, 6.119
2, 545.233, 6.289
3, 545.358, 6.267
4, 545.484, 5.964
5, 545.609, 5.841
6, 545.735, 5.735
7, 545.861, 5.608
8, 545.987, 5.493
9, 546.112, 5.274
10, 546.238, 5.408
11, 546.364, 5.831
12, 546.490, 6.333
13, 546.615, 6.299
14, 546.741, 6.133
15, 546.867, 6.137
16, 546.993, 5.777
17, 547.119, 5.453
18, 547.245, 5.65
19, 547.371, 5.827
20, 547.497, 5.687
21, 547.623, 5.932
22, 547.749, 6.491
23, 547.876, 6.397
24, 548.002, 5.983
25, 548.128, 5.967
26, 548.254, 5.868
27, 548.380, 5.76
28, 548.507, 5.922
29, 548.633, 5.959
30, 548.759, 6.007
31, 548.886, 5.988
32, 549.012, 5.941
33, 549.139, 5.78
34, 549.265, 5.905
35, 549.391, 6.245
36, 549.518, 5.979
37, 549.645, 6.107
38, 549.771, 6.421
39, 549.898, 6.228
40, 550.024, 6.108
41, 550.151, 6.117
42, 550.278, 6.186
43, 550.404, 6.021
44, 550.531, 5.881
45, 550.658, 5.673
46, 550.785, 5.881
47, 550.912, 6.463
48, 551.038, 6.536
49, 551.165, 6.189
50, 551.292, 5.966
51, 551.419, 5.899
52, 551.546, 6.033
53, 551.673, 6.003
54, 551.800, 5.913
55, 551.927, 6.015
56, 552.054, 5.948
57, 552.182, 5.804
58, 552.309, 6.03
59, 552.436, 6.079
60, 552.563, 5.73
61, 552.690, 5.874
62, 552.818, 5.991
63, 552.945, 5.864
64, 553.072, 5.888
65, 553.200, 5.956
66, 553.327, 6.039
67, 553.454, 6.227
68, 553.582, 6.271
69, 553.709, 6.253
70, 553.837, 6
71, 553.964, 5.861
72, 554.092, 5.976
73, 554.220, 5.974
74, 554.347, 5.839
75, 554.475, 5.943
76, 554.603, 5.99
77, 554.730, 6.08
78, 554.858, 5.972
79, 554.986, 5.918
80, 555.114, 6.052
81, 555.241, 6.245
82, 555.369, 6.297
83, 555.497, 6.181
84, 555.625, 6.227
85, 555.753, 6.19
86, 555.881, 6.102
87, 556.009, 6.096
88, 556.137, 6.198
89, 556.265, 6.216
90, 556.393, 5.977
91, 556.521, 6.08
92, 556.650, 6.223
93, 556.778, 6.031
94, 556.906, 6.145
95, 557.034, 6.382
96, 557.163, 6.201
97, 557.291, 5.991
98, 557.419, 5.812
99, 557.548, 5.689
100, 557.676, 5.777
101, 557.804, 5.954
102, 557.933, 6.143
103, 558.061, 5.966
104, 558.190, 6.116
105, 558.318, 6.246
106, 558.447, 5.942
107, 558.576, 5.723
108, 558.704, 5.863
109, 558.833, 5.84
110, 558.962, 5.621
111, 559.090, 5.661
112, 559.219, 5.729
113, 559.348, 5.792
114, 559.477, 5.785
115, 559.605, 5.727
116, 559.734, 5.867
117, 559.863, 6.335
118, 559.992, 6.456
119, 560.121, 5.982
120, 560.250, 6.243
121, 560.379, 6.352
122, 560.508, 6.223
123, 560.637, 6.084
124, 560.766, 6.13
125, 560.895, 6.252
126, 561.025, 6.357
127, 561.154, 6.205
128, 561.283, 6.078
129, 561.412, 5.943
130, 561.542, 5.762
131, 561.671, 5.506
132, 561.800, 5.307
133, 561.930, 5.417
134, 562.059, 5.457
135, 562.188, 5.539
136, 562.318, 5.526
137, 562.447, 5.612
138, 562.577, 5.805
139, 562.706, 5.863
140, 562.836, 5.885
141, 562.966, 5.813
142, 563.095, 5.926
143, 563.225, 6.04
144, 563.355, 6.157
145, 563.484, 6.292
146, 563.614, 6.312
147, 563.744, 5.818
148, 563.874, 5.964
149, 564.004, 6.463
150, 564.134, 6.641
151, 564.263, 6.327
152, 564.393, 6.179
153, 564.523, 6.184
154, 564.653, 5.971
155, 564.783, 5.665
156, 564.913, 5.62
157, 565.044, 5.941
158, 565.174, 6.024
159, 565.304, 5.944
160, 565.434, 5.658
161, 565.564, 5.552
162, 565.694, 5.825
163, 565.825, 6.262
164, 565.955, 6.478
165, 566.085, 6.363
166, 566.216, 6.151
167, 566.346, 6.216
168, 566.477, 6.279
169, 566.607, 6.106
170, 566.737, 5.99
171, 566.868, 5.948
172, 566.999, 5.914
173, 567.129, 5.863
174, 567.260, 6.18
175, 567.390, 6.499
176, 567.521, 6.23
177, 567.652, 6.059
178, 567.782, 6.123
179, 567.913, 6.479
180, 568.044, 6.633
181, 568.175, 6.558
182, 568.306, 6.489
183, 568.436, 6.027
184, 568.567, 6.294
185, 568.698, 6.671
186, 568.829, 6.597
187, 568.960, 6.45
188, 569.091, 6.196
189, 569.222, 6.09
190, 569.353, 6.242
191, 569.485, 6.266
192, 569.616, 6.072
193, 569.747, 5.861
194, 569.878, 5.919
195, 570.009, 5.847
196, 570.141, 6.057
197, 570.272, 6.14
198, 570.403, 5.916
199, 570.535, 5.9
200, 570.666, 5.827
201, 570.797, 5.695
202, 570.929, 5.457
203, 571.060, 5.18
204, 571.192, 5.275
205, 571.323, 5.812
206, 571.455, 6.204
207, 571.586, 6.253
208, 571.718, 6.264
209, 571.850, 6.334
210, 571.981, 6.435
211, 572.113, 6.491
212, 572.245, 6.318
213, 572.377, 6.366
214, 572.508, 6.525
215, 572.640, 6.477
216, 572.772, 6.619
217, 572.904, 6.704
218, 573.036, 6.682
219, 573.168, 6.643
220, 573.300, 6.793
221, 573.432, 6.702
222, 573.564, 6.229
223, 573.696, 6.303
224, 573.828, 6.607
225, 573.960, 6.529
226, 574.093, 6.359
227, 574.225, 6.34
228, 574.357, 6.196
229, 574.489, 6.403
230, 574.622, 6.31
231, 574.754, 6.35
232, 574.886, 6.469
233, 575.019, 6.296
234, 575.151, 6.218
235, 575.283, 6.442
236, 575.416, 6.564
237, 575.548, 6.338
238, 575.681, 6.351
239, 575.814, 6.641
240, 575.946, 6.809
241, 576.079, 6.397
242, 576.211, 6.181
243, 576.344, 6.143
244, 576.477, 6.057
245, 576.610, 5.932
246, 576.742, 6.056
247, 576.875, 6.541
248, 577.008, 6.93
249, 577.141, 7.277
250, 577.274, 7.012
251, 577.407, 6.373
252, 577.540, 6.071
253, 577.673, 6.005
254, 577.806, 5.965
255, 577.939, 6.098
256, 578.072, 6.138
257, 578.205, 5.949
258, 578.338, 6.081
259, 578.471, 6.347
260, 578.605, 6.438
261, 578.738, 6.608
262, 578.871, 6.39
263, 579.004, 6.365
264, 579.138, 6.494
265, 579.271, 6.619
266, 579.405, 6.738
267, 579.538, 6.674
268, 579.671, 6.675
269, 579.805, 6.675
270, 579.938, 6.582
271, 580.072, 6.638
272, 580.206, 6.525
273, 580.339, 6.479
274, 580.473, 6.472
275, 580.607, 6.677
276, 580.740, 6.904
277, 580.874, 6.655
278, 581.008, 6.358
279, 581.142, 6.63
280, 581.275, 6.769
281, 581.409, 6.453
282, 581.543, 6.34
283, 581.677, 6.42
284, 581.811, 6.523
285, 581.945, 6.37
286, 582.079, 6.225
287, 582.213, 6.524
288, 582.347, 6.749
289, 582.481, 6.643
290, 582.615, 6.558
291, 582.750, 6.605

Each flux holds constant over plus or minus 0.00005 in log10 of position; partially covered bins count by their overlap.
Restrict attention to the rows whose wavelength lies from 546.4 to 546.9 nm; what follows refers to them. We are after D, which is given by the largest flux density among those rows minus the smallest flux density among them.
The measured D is 0.20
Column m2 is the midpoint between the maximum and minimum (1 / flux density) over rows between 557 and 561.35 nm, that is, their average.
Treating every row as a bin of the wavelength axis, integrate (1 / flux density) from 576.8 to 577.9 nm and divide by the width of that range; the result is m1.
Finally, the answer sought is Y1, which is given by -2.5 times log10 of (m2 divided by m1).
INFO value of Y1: -0.08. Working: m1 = 0.154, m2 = 0.166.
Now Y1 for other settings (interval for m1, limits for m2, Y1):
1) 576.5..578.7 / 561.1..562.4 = -0.10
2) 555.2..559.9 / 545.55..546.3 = -0.09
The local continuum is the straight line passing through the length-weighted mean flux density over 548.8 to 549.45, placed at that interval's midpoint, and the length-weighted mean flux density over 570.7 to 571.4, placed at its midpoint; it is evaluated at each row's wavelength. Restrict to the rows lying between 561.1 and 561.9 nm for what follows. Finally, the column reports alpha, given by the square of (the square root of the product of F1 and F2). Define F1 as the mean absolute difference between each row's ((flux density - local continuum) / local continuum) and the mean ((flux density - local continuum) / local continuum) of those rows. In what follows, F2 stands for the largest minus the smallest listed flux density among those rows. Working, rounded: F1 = 0.047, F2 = 0.90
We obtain 0.04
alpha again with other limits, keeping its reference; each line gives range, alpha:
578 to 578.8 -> 0.03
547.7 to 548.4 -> 0.03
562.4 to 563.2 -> 0.00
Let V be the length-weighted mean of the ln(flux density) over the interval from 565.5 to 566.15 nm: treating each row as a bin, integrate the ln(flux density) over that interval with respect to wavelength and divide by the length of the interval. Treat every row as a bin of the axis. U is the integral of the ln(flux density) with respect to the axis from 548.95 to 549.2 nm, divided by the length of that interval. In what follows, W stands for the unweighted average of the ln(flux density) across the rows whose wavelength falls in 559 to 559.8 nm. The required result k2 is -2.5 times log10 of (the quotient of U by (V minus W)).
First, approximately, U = 1.76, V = 1.807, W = 1.75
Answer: -3.8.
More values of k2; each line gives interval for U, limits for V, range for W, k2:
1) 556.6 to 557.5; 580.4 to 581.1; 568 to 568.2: -9.1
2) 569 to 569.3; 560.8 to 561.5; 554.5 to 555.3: -5.2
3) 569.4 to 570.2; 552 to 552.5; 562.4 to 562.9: -4.5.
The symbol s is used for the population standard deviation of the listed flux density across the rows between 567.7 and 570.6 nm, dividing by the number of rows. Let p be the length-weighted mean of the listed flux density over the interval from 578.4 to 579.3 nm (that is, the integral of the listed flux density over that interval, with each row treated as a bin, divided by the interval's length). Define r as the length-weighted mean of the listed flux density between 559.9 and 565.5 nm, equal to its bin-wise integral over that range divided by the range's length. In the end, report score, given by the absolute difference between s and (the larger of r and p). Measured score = 6.20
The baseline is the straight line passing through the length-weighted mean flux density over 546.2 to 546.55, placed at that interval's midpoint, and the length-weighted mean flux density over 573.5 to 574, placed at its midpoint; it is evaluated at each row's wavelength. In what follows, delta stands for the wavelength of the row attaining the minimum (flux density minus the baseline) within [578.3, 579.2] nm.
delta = 578.338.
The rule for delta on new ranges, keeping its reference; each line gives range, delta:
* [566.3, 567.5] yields 567.129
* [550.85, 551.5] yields 551.419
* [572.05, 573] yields 572.245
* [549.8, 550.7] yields 550.658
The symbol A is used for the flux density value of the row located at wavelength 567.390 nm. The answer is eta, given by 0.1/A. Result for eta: 0.0154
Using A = 6.499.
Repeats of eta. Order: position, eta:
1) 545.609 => 0.0171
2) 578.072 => 0.0163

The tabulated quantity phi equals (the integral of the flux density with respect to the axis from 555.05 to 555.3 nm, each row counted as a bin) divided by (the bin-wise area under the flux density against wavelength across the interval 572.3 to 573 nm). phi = 0.34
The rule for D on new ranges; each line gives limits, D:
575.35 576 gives 0.47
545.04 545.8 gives 0.55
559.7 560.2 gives 0.59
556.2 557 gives 0.25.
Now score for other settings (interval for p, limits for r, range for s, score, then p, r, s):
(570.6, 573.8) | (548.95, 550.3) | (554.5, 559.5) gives 6.04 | 6.24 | 6.1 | 0.19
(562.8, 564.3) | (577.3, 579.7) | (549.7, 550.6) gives 6.19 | 6.14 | 6.3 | 0.16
